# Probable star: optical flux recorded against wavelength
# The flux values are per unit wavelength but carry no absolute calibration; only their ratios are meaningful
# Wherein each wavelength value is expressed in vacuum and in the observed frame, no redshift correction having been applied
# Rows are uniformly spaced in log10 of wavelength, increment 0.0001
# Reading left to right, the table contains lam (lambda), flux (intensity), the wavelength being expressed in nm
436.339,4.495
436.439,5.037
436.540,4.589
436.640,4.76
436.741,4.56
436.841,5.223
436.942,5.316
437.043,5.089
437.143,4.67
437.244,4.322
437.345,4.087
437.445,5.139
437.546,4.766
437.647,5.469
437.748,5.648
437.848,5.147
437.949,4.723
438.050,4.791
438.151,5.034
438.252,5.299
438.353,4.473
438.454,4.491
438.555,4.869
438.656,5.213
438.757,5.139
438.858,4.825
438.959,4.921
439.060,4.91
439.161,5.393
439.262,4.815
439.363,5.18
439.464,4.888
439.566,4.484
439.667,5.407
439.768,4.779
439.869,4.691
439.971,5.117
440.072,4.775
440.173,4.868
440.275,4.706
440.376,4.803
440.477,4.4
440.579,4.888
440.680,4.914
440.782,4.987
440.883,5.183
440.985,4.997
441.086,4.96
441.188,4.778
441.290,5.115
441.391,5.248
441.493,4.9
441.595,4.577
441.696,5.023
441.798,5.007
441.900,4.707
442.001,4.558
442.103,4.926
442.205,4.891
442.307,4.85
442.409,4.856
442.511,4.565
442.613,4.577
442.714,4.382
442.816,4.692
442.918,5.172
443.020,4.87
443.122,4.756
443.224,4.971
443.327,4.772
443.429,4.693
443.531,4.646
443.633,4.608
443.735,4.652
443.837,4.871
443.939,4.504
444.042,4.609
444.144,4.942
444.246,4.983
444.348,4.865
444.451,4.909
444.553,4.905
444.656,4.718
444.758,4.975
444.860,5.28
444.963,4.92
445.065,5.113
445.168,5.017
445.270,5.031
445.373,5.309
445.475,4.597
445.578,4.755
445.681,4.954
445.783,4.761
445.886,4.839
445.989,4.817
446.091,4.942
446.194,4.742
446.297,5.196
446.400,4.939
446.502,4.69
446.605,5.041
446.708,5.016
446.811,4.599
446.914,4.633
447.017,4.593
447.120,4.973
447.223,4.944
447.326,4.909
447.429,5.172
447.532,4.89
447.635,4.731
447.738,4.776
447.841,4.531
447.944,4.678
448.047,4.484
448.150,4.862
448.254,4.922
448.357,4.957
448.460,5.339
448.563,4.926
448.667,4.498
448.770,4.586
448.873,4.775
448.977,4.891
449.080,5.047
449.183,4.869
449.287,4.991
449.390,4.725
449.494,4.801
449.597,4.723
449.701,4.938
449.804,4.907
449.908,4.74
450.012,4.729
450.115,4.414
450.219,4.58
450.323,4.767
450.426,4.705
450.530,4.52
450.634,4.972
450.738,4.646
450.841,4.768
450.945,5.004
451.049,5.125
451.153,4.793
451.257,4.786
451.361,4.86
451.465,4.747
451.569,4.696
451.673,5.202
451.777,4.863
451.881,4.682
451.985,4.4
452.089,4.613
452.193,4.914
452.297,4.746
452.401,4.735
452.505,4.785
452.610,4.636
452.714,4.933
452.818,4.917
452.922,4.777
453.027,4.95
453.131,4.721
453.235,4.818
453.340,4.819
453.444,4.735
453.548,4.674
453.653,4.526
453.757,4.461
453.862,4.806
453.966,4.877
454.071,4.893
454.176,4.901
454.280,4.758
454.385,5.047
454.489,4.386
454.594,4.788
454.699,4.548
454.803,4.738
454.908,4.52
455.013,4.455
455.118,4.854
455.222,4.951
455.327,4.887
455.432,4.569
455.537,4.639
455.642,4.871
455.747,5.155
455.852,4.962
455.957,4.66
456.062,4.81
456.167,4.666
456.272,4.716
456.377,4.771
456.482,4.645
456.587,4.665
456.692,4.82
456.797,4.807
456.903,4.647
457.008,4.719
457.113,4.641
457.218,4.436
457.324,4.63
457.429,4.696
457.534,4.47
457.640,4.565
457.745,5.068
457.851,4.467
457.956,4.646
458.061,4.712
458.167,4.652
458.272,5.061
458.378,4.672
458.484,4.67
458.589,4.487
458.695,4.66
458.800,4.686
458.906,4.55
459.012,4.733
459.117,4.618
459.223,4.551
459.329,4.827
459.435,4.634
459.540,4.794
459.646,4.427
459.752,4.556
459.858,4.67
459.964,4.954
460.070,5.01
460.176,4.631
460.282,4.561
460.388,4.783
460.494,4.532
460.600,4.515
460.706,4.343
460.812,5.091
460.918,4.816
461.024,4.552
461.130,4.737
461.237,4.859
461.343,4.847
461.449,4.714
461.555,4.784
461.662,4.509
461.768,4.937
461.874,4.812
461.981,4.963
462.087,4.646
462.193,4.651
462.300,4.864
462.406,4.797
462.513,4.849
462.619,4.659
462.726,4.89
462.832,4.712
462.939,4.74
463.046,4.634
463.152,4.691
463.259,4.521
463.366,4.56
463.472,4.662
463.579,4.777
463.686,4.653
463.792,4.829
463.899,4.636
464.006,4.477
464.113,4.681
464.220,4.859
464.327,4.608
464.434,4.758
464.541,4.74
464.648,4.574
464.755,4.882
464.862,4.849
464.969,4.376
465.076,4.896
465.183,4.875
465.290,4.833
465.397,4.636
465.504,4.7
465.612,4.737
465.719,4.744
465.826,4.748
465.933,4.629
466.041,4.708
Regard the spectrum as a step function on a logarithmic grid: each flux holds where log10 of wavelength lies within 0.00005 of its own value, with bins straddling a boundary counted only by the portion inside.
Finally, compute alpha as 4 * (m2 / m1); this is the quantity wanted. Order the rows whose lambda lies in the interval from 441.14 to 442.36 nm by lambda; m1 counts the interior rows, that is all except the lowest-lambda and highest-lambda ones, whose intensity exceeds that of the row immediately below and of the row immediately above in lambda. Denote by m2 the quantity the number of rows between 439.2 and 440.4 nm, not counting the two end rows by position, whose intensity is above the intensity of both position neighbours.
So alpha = 5.3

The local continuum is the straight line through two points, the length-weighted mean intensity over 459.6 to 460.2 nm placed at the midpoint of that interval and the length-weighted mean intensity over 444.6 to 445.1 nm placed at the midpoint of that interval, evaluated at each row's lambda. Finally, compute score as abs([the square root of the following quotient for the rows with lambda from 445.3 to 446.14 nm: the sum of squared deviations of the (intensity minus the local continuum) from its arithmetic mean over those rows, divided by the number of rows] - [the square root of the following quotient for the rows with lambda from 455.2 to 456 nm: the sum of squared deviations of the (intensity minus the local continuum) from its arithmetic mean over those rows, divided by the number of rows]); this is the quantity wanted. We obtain 0.01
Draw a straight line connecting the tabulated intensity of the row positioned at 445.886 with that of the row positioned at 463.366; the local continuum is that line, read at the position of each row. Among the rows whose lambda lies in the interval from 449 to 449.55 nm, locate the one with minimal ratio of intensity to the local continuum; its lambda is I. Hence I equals 449.390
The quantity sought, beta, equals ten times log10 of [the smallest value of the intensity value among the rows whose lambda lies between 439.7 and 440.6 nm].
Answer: 6.43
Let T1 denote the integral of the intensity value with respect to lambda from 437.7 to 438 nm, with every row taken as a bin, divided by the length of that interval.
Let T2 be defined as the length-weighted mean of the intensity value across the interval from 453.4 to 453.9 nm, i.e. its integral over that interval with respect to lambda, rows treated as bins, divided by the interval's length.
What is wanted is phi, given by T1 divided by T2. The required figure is 1.12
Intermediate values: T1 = 5.2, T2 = 4.63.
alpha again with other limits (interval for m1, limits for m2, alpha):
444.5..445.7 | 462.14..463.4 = 6.7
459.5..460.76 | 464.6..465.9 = 4.0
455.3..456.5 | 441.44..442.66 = 4.0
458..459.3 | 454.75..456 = 2.7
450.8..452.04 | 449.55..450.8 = 4.0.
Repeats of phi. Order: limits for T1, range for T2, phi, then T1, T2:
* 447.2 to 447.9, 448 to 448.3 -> 1.02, 4.8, 4.75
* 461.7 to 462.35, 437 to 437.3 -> 1.03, 4.8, 4.67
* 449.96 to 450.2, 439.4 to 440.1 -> 0.94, 4.6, 4.88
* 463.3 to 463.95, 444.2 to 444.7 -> 0.96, 4.7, 4.87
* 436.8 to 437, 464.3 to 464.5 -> 1.12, 5.2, 4.69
